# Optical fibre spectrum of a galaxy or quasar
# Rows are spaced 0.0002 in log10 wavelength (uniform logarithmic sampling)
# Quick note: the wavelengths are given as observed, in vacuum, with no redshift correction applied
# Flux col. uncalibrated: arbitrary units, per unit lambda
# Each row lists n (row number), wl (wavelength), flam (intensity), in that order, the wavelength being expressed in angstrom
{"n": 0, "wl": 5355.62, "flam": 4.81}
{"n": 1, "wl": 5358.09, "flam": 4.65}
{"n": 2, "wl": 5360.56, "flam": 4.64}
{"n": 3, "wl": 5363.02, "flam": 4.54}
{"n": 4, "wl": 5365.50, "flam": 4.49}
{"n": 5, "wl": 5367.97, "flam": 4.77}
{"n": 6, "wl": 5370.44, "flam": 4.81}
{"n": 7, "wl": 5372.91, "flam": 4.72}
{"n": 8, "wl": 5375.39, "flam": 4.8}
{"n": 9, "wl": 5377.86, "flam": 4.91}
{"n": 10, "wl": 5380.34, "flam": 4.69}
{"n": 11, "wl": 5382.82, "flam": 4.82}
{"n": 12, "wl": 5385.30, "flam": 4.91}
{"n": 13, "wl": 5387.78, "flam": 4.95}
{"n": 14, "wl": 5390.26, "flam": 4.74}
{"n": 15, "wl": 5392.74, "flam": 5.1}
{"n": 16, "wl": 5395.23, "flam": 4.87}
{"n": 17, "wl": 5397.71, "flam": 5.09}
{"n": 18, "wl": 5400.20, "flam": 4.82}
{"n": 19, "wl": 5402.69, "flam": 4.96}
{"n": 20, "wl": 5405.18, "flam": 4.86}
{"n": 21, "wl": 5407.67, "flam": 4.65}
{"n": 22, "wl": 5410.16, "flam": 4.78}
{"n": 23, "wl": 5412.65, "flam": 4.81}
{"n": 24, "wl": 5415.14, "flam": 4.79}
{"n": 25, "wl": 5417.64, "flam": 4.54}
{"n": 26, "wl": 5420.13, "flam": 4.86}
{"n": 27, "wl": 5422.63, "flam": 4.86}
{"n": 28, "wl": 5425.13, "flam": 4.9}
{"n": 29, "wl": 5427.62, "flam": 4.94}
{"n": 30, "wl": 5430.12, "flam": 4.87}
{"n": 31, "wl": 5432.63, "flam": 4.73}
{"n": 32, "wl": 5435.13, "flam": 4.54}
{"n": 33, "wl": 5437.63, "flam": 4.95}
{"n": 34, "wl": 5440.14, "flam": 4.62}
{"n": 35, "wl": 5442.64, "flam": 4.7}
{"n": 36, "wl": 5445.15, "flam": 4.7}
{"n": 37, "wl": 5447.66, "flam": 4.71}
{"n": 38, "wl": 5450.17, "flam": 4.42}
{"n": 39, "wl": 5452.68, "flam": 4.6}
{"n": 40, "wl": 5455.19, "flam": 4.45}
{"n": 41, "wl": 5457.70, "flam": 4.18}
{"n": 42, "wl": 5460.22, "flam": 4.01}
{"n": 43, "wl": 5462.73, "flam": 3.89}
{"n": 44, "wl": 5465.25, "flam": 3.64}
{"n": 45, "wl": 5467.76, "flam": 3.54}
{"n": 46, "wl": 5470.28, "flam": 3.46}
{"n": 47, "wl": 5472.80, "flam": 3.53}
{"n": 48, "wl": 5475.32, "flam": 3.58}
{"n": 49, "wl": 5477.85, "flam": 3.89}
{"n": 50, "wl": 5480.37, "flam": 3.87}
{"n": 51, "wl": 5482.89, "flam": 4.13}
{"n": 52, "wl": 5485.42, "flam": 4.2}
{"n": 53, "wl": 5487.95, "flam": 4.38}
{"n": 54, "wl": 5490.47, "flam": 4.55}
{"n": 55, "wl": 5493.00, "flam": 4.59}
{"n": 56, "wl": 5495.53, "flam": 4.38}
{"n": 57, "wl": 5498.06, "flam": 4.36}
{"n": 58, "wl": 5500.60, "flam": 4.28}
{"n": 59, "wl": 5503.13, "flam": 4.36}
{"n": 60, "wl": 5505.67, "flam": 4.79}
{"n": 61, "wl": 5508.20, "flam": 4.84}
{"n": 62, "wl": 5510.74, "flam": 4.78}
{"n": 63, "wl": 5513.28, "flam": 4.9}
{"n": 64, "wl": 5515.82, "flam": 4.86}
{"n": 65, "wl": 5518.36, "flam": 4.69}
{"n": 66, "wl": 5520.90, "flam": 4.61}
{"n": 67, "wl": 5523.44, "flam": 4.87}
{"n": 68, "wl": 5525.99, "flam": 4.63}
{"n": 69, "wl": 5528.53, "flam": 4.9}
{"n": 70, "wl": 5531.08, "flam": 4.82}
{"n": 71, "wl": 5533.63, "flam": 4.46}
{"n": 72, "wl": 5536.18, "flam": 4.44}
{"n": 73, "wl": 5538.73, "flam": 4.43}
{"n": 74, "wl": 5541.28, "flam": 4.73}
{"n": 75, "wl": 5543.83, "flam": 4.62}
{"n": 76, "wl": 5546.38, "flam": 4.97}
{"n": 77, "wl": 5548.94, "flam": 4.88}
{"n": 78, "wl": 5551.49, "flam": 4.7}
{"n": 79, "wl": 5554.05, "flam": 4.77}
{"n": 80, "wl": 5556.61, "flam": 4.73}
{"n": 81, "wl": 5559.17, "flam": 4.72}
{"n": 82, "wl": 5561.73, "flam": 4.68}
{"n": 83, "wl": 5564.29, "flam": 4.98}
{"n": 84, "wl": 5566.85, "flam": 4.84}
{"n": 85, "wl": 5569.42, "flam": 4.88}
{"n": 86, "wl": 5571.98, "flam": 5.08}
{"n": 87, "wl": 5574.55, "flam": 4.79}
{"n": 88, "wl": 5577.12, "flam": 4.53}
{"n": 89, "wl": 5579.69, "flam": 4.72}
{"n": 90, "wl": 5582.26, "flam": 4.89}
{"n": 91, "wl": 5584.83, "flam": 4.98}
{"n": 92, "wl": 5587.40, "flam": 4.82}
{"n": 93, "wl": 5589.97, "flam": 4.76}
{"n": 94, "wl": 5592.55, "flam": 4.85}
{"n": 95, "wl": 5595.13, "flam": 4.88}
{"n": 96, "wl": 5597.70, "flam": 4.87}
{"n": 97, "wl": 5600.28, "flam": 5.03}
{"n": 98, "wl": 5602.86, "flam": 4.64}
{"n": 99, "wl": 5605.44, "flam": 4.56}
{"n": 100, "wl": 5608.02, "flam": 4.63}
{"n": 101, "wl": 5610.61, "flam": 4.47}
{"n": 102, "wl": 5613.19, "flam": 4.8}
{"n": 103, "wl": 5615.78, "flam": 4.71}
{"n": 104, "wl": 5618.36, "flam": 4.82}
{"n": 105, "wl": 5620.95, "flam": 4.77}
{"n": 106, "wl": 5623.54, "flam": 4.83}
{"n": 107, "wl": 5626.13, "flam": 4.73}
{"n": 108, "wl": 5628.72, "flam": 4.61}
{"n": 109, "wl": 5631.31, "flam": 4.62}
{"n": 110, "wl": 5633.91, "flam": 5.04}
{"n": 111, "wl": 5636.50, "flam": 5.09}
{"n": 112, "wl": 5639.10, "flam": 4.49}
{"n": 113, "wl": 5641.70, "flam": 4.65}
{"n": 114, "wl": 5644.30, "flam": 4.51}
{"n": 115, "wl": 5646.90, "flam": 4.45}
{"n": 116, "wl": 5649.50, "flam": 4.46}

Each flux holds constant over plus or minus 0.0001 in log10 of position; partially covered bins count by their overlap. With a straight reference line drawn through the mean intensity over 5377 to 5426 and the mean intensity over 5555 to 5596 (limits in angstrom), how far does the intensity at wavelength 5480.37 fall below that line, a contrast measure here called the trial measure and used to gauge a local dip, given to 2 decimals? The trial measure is 0.96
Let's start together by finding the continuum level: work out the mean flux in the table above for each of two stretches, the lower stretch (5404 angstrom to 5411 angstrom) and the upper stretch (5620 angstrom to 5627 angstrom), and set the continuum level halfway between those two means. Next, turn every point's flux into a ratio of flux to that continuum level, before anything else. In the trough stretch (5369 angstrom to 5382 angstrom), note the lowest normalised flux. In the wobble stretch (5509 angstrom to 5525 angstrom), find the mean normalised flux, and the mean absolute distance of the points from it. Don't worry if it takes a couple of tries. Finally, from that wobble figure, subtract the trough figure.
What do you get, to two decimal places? -0.96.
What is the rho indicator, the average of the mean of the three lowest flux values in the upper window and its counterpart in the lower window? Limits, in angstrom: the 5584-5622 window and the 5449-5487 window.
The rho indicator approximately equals 4.03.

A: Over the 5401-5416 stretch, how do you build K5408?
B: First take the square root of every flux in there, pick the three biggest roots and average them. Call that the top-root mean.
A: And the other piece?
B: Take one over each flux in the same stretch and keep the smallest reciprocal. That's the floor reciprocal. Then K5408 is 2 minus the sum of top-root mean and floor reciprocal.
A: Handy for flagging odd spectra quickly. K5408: -0.410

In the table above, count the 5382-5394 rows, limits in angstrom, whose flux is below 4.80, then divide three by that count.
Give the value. 3.0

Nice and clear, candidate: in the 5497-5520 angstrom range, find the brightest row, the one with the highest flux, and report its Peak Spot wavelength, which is 5513.28 angstrom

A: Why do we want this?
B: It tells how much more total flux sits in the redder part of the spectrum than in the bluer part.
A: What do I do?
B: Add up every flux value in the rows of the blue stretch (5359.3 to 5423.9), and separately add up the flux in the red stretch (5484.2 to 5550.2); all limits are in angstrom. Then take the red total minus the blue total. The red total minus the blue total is -4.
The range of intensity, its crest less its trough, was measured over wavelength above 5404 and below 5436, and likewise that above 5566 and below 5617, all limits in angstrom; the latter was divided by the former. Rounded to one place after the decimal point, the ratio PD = 1.5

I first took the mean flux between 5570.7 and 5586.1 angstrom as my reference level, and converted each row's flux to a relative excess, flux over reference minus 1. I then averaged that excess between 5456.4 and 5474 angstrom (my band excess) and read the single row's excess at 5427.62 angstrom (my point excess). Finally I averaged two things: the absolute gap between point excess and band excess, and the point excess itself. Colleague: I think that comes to 0.13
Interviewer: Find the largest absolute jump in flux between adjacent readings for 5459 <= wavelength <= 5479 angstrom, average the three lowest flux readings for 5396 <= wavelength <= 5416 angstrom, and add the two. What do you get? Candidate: 5.05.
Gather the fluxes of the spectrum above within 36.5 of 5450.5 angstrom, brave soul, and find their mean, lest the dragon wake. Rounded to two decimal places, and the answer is 4.35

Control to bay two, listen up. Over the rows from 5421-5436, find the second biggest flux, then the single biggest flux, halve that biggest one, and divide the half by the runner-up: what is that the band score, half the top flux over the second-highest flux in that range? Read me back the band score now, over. 0.504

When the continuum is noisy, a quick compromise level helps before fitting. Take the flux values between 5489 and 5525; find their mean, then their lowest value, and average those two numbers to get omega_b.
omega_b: 4.46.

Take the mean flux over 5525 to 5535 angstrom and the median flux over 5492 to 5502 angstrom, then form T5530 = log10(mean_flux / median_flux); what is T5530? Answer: 0.032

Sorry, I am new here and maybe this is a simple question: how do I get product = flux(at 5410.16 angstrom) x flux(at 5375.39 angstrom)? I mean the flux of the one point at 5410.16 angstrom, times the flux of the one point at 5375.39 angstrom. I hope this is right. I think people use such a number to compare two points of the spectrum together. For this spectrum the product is 23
